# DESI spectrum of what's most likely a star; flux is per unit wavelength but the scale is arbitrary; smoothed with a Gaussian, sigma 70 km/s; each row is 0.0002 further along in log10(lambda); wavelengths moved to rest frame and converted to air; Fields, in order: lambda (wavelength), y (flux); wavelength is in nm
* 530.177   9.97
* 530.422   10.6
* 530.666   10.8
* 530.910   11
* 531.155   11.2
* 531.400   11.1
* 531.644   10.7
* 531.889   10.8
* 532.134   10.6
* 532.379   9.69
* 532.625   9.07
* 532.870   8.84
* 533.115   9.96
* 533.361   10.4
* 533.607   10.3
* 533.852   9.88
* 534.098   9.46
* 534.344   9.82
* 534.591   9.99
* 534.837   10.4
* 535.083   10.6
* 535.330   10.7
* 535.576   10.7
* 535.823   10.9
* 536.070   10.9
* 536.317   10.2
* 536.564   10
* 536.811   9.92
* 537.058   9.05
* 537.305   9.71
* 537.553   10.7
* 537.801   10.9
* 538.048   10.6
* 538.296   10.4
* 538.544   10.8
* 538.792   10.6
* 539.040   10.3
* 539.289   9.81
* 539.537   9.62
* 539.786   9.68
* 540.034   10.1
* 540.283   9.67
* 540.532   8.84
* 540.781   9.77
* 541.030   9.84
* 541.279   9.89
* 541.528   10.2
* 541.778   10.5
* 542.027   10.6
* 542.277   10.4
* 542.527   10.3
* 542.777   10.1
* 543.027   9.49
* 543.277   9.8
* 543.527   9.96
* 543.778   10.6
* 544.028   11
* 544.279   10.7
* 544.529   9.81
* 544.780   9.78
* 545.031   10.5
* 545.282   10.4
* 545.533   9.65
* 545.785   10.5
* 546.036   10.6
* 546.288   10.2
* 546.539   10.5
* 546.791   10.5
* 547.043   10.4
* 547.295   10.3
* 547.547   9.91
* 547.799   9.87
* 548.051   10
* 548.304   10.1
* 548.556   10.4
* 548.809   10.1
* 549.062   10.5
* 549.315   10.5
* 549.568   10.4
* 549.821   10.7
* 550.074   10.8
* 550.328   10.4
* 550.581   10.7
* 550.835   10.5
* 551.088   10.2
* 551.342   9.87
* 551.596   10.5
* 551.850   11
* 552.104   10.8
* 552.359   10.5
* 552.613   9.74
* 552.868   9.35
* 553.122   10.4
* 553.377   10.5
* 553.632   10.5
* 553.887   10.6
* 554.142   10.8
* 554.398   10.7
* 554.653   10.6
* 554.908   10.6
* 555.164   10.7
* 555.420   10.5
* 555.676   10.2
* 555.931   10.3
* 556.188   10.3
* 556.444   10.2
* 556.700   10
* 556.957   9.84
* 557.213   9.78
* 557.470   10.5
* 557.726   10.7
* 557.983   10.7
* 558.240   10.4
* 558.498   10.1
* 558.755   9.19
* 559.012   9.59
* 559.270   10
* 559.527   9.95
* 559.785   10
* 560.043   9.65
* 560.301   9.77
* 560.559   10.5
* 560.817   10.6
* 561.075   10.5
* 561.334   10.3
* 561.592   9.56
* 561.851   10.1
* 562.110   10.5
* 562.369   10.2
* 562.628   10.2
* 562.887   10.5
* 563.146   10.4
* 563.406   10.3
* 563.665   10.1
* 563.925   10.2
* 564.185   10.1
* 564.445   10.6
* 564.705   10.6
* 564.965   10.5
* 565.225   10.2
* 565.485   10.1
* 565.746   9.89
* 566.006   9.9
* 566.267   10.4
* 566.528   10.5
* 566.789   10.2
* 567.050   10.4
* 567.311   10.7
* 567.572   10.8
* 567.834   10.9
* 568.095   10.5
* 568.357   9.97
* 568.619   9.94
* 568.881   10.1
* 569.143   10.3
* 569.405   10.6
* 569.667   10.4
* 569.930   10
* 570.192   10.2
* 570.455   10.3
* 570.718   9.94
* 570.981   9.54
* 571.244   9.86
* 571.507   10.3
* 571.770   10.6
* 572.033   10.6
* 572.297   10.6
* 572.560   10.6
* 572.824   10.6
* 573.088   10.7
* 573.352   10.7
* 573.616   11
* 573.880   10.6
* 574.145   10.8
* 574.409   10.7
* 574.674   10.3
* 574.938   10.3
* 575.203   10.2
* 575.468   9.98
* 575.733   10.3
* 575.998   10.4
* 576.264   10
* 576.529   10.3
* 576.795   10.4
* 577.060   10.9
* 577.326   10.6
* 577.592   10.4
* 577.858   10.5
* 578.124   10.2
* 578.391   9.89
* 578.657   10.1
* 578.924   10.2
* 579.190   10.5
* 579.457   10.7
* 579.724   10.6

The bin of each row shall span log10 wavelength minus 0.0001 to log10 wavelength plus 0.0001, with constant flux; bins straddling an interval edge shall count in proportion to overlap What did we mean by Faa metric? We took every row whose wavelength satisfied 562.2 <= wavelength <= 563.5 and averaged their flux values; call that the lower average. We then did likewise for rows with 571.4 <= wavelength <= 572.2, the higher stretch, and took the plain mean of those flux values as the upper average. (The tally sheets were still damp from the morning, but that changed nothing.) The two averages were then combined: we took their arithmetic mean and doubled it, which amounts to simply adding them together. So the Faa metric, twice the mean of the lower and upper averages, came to 20.8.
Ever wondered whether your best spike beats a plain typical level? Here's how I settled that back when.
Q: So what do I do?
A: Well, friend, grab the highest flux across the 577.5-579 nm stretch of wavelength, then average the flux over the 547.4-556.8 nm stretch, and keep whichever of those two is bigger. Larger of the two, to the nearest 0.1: 10.5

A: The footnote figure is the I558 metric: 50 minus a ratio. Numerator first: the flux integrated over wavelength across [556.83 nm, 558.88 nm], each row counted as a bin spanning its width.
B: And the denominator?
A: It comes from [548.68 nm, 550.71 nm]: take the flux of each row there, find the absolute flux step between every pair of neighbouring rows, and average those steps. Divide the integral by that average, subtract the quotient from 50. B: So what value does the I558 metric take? -41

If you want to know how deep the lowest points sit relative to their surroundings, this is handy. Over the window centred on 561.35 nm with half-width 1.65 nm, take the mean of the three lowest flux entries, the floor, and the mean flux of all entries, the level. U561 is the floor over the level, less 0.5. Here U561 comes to 0.449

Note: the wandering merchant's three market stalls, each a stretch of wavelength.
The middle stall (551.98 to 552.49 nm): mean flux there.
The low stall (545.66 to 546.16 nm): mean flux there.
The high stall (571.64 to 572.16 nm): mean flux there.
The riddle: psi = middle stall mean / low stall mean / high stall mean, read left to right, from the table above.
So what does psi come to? 0.095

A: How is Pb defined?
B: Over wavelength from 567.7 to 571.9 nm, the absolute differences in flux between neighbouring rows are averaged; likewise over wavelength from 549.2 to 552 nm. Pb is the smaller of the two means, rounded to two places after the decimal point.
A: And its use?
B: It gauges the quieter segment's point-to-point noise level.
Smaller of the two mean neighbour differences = 0.29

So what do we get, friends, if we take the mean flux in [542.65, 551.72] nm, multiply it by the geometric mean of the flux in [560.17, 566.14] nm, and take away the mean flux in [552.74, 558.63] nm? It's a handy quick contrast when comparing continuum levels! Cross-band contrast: 95.0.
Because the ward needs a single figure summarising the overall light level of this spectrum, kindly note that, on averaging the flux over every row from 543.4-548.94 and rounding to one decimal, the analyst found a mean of 10.3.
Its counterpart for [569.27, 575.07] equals 10.4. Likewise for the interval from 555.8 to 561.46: 10.1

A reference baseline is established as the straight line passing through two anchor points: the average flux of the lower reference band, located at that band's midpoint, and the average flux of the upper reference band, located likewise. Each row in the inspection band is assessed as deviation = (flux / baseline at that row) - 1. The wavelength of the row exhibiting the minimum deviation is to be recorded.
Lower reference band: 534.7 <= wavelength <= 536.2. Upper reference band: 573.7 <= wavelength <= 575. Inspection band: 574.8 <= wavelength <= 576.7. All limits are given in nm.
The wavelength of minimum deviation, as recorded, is 575.468 nm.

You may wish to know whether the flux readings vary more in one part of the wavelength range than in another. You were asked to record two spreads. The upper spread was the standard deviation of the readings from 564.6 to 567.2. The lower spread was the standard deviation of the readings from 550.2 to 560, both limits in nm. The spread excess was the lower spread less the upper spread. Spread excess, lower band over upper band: 0.17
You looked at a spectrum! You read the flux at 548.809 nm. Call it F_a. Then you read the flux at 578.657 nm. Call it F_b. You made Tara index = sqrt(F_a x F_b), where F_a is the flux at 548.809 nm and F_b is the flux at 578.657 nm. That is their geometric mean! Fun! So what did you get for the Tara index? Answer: 10.1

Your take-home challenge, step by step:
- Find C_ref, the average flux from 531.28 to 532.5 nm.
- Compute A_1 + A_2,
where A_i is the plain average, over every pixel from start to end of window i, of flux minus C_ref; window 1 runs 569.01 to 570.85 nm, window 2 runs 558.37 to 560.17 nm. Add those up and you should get -1.1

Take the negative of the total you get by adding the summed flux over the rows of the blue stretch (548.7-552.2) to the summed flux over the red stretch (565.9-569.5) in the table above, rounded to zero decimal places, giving -292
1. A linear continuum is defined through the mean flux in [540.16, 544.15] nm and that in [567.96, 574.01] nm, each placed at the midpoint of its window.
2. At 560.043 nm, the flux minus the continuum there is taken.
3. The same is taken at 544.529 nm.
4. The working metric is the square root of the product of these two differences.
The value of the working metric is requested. 0.40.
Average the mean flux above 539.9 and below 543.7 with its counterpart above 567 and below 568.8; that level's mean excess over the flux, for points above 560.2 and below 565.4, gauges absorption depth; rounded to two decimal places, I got -0.08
